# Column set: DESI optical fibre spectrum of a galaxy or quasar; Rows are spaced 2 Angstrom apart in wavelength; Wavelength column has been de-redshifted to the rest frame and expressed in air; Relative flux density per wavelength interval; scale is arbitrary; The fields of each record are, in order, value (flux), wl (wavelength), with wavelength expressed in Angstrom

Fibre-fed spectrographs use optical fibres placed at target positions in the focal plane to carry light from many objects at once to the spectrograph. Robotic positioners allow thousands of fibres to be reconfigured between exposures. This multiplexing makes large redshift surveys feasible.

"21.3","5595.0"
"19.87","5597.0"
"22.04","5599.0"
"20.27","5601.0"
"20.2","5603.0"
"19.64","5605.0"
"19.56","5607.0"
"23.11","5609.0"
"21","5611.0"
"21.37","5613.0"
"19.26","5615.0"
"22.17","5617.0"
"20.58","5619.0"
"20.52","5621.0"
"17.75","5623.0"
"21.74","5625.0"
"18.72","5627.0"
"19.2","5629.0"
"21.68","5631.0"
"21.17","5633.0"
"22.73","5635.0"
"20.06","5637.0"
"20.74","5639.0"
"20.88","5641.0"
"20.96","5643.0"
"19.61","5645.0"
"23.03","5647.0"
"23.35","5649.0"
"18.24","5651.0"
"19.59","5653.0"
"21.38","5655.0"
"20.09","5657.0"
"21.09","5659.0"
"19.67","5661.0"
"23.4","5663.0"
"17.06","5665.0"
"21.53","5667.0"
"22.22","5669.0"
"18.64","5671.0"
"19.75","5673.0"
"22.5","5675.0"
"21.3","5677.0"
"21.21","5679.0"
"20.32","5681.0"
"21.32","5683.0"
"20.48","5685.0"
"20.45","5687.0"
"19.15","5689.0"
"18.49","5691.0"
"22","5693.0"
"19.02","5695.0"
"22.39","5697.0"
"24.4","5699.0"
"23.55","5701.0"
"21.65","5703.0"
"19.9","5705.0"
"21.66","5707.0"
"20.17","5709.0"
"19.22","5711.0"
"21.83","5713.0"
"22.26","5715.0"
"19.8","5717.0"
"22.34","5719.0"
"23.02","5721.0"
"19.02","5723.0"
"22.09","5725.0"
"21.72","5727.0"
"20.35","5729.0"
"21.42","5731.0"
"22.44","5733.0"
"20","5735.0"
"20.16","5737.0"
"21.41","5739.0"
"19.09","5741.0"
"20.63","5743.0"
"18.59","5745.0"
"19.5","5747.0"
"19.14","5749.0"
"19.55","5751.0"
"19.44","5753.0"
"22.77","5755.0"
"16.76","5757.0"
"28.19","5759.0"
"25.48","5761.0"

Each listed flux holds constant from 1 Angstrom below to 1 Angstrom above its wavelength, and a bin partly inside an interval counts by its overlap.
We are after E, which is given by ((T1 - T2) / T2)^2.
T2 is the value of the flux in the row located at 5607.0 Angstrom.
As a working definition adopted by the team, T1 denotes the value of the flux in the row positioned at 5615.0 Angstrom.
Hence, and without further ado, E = 0.0002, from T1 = 19.26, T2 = 19.56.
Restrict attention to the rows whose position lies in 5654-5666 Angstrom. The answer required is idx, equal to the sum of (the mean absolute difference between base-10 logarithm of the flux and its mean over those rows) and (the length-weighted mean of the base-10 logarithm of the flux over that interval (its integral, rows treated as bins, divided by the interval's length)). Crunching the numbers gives 1.34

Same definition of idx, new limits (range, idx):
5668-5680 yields 1.34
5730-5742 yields 1.34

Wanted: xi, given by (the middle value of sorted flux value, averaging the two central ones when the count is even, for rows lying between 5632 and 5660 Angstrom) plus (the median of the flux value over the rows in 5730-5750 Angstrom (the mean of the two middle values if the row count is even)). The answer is 41.0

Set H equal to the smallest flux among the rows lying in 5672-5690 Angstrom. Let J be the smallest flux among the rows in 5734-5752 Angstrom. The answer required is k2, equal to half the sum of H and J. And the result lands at 18.87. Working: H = 19.15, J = 18.59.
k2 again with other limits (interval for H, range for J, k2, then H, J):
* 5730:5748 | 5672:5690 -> 18.87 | 18.59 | 19.15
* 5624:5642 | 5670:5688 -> 18.68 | 18.72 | 18.64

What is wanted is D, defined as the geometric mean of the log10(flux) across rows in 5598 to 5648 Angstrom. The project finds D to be 1.32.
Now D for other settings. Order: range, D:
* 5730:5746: 1.31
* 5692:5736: 1.33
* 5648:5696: 1.31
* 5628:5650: 1.33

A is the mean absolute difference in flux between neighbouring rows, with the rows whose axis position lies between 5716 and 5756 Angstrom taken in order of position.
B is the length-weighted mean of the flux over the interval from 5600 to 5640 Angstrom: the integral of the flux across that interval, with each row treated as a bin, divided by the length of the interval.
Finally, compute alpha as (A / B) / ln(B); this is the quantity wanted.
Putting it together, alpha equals 0.025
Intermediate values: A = 1.53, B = 20.6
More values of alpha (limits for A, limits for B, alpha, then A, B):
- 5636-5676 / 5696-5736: 0.032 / 2.14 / 21.5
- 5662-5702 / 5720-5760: 0.031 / 1.98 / 20.8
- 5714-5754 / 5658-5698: 0.024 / 1.48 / 20.6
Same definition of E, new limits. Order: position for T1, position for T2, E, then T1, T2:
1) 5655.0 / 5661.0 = 0.0076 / 21.38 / 19.67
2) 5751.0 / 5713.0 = 0.0109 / 19.55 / 21.83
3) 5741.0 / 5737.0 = 0.0028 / 19.09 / 20.16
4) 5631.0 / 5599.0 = 0.0003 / 21.68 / 22.04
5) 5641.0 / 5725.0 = 0.0030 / 20.88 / 22.09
